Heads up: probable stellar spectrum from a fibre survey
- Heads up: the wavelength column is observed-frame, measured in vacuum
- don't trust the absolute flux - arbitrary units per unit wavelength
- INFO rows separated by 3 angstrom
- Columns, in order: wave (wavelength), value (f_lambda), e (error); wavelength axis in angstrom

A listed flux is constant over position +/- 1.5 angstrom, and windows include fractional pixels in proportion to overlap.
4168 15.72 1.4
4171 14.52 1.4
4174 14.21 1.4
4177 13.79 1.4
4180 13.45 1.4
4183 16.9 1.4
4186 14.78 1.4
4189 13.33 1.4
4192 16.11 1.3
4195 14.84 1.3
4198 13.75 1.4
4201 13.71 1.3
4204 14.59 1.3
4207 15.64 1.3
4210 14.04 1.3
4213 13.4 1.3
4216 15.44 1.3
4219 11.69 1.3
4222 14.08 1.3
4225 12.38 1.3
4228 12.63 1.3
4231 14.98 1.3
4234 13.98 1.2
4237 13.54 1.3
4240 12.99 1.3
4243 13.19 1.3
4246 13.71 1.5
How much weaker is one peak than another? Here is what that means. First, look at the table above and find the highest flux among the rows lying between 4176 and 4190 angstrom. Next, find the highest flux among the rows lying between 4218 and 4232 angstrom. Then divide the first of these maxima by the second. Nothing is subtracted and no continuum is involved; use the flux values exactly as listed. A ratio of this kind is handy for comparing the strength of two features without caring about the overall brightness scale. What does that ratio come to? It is 1.13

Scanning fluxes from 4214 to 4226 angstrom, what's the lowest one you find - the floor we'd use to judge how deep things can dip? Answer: 11.69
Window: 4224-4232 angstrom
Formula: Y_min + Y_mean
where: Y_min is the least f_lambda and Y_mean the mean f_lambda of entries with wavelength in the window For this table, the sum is 25.7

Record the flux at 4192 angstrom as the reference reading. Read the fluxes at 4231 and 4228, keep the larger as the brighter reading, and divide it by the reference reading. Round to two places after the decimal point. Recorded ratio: 0.93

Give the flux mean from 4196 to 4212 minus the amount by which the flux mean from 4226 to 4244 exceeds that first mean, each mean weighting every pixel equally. 15.1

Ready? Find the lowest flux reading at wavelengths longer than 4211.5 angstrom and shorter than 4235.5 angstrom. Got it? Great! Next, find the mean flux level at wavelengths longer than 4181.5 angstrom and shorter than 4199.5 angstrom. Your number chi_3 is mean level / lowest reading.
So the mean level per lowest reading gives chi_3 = 1.28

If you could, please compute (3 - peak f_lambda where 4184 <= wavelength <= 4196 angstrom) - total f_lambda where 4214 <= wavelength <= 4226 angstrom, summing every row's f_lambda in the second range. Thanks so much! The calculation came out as -66.7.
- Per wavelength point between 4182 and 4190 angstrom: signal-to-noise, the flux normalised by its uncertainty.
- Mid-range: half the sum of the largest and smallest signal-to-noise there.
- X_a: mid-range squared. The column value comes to 117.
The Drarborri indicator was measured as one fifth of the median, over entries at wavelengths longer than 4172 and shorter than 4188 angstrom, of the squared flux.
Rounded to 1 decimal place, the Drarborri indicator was 40.4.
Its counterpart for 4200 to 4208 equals 42.6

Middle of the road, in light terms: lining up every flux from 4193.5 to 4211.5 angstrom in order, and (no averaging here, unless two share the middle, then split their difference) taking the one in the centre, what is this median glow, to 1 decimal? 14.3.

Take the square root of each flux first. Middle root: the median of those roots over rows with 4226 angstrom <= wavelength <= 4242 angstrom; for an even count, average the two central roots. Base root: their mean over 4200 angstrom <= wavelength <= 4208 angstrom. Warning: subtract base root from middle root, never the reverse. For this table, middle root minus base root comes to -0.15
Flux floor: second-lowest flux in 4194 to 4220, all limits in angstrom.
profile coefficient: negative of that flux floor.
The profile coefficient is -13.4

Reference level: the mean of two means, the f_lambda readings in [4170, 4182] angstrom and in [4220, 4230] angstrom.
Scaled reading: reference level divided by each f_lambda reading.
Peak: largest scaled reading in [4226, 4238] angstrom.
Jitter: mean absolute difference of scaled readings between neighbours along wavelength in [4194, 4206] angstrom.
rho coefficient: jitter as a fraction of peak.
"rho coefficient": 0.042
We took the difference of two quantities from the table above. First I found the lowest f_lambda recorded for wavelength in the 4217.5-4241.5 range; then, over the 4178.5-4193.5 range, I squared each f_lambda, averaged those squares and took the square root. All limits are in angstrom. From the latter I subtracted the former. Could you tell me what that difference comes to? 3.29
